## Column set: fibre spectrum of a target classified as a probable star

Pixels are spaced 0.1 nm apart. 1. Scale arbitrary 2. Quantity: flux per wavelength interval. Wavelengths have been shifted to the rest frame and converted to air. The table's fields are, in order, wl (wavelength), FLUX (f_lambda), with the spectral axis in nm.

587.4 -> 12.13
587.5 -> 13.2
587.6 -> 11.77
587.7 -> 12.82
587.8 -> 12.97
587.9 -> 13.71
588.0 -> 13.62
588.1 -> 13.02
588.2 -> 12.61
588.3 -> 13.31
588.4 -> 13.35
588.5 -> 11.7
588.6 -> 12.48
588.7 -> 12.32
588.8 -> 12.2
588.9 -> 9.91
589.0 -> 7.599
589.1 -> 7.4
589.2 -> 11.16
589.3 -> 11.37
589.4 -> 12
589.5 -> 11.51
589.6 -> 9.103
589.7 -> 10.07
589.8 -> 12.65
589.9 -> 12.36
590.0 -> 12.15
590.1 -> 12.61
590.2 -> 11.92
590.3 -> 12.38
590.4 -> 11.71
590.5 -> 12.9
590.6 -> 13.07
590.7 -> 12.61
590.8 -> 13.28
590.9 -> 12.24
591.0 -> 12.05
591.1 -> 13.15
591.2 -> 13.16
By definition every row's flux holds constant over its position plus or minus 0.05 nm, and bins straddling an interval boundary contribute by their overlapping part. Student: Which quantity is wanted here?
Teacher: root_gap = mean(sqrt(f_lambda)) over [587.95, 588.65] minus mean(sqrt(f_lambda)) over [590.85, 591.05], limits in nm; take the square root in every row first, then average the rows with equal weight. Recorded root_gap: 0.10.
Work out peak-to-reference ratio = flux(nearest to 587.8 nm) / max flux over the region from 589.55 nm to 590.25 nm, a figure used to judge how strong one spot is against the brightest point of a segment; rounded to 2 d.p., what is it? 1.03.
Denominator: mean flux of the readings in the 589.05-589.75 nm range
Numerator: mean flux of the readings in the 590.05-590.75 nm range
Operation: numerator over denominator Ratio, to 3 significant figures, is 1.20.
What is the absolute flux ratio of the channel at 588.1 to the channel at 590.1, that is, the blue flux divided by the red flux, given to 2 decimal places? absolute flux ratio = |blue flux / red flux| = 1.03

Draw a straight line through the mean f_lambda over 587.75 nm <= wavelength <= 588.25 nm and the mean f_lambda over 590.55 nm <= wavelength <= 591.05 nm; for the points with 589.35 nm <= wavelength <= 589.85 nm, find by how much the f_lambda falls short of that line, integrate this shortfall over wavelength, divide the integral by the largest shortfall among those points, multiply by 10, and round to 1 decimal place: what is 2.4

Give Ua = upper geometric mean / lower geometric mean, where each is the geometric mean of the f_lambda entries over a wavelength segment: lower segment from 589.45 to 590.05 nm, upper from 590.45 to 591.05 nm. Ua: 1.13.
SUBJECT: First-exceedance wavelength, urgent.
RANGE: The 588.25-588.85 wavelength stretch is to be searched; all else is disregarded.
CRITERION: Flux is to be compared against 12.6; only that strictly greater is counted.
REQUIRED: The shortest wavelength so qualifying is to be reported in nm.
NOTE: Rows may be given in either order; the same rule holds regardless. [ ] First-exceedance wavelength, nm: 588.3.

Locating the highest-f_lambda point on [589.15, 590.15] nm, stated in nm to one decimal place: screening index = 589.8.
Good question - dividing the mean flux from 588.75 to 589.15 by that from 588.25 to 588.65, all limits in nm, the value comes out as 0.73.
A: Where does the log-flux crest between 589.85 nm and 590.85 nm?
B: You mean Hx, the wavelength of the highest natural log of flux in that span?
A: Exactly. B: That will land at 590.8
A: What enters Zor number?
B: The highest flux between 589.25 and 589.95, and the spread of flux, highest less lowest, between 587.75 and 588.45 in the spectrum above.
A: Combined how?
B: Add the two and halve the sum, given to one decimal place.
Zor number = 6.9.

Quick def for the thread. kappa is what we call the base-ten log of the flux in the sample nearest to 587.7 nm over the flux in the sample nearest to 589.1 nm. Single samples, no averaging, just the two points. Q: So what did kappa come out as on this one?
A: 0.24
